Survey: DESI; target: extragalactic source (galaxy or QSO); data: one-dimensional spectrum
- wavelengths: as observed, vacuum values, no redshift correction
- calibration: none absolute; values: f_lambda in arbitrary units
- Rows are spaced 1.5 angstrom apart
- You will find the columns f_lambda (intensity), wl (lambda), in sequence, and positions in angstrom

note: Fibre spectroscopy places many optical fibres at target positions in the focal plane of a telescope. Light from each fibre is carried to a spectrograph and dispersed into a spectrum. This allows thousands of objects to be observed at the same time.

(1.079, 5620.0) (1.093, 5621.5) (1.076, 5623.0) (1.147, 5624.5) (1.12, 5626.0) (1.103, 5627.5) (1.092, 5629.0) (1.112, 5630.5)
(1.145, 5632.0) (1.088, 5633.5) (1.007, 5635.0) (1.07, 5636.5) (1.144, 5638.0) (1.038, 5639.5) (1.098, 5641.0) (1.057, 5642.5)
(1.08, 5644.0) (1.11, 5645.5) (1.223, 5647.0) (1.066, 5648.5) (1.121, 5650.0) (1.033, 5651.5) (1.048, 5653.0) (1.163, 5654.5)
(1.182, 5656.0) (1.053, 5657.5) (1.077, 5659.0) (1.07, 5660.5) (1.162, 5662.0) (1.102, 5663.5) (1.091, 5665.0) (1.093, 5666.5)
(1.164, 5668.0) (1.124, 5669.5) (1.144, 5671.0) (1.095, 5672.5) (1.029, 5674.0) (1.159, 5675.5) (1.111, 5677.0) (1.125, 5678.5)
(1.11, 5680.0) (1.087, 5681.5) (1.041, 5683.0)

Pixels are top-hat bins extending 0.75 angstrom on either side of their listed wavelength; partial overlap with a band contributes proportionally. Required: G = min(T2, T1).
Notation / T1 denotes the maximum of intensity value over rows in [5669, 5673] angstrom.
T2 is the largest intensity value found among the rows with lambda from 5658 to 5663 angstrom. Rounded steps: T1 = 1.144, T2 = 1.162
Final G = 1.14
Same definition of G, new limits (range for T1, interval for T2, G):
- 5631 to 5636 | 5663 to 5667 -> 1.10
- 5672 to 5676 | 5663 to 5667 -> 1.10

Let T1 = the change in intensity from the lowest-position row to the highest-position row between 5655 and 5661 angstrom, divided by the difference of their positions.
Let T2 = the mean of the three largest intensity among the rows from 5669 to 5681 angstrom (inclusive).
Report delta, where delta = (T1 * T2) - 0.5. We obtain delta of -0.53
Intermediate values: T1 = -0.025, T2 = 1.14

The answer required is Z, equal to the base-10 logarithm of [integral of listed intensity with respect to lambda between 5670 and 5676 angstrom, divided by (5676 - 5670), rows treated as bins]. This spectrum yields 0.0435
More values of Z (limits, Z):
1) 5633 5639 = 0.0315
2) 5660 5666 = 0.0442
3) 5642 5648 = 0.0484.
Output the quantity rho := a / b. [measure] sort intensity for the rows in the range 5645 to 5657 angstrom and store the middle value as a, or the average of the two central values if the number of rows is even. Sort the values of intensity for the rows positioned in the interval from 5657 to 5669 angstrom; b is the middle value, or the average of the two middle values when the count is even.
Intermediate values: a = 1.12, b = 1.09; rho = 1.02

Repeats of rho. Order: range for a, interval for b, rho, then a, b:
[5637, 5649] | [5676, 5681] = 0.98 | 1.09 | 1.11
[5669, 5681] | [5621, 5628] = 1.01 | 1.12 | 1.10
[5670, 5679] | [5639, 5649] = 1.04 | 1.12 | 1.08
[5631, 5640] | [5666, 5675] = 0.97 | 1.08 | 1.11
